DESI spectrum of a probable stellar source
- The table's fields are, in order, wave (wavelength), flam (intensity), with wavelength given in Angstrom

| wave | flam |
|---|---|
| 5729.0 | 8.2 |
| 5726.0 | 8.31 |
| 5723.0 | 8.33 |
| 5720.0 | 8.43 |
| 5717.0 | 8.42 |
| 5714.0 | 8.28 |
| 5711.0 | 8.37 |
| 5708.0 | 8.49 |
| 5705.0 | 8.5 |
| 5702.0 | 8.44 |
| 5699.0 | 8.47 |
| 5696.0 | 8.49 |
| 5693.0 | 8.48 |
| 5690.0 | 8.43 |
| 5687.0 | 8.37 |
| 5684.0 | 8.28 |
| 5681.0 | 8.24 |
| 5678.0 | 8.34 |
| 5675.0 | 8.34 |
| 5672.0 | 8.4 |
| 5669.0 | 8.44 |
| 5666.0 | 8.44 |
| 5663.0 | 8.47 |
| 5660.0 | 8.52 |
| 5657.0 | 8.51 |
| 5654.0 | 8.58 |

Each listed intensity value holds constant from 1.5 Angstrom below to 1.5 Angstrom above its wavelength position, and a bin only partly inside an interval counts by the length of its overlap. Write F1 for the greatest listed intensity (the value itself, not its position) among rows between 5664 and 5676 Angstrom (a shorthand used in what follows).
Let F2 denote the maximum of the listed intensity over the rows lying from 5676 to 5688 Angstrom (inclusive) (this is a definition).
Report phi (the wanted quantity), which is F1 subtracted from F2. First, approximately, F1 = 8.44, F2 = 8.37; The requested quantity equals -0.07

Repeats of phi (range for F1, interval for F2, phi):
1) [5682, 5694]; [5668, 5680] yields -0.04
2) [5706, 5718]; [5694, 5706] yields 0.01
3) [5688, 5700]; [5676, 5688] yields -0.12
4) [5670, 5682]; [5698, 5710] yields 0.10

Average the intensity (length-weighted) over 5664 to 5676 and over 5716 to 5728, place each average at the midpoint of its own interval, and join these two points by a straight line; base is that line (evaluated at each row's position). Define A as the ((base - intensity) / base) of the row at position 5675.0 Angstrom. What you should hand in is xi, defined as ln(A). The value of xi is -4.8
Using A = 0.008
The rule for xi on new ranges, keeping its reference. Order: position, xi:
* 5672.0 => -6.9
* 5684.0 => -4.3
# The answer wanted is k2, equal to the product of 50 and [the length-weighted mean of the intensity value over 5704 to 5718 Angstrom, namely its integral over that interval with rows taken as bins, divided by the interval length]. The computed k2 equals 420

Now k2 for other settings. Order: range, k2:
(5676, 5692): 417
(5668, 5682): 418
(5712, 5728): 417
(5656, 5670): 424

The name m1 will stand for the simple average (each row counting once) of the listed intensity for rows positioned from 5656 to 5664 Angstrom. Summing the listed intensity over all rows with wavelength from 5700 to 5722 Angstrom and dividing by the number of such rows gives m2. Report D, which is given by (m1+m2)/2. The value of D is 8.46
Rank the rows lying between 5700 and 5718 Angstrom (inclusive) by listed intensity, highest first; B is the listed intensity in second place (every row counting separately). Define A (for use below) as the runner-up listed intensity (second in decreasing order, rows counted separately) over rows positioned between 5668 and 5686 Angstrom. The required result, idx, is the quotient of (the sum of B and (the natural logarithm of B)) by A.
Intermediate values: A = 8.4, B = 8.49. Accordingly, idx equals 1.27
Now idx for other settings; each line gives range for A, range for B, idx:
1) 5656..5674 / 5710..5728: 1.24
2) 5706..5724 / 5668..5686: 1.25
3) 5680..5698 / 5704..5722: 1.25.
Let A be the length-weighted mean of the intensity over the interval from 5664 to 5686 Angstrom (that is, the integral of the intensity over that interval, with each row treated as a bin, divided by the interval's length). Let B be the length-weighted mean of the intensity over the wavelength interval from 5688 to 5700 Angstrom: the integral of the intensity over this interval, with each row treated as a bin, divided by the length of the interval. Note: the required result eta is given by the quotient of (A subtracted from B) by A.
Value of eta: 0.013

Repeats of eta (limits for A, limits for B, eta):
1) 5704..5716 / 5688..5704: 0.006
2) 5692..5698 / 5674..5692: -0.017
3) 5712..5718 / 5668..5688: -0.001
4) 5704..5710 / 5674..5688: -0.020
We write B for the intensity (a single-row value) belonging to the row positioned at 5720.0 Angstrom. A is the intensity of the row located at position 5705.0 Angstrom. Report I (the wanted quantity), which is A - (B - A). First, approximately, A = 8.5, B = 8.43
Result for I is 8.57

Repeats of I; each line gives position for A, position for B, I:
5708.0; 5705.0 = 8.48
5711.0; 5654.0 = 8.16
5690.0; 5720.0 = 8.43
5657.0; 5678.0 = 8.68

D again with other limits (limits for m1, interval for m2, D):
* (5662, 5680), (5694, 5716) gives 8.42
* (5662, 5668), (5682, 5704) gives 8.44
